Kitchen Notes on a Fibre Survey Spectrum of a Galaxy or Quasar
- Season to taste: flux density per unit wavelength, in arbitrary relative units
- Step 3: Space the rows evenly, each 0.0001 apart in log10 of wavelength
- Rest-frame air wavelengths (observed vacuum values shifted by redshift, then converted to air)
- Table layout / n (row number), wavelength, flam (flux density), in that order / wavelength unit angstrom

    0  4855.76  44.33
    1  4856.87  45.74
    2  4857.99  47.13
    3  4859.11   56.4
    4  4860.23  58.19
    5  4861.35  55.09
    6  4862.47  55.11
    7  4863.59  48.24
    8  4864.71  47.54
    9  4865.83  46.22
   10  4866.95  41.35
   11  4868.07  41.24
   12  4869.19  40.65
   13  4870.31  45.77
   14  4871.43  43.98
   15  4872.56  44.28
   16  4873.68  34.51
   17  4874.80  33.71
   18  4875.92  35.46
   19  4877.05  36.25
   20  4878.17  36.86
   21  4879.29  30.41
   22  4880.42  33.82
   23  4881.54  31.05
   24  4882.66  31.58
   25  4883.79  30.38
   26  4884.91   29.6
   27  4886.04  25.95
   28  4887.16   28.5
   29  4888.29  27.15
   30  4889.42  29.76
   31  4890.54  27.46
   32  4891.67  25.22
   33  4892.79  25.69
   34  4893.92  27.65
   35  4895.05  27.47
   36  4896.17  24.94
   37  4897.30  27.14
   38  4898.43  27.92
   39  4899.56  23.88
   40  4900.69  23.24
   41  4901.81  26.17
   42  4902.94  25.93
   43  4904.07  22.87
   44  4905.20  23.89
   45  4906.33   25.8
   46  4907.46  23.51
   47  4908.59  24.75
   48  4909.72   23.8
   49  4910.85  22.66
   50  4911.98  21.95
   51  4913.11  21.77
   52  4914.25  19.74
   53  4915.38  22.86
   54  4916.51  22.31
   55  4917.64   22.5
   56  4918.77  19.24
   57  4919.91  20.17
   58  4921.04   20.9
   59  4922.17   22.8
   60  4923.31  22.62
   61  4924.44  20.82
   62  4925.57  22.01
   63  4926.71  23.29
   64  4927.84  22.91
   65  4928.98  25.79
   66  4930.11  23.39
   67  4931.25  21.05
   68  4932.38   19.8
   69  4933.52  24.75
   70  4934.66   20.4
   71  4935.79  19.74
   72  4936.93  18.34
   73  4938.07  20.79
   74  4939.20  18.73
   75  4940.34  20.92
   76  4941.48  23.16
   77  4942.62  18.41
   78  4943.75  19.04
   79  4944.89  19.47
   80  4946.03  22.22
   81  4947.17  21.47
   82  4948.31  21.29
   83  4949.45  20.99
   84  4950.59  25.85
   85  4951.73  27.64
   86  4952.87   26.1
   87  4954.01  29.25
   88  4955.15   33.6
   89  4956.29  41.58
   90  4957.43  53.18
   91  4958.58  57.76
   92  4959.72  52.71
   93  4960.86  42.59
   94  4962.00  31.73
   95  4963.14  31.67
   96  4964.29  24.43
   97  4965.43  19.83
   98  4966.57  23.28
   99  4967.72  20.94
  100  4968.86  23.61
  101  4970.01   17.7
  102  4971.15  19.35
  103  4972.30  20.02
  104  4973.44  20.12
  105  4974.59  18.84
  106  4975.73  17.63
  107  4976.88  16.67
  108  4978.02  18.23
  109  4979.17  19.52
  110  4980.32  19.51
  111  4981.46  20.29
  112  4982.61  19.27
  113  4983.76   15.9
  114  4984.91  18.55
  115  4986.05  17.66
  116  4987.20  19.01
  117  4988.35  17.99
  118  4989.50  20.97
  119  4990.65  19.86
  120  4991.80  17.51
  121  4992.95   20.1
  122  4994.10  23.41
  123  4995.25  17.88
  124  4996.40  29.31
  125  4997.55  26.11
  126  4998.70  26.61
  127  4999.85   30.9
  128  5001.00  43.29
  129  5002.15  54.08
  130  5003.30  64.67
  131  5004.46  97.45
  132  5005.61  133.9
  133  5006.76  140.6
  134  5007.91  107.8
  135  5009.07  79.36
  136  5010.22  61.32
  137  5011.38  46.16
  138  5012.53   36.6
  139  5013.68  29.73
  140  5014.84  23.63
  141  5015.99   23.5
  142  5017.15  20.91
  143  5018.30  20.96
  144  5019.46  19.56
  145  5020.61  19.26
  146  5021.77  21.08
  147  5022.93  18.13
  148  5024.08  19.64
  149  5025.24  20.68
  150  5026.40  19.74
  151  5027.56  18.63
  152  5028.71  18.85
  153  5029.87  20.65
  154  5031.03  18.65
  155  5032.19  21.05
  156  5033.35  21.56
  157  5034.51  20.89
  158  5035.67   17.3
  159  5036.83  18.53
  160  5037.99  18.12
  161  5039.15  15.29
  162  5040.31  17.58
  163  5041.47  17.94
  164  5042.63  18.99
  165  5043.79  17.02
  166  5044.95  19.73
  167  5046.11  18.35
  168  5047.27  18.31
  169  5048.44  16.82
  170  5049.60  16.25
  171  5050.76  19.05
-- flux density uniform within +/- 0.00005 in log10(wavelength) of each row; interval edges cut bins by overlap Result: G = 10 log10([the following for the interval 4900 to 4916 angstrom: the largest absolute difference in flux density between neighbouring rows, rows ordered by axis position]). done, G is 4.9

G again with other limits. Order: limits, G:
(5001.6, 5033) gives 15.6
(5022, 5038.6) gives 5.6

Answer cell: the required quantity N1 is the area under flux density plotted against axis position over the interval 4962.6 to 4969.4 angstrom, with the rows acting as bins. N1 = 163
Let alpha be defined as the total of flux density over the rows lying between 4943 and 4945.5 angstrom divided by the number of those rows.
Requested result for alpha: 19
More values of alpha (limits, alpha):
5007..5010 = 94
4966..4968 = 22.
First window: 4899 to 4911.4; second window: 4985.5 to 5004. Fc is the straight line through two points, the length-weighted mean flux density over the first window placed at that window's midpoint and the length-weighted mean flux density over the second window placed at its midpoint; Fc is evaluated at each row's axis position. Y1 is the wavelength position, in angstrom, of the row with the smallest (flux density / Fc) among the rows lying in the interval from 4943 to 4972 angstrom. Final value 4970.01 angstrom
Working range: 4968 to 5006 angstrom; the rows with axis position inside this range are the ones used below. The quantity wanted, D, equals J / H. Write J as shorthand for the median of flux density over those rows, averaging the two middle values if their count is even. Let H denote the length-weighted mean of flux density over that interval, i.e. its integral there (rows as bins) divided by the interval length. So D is 0.7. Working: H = 29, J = 20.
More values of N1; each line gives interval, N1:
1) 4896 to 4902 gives 153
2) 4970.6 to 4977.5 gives 130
